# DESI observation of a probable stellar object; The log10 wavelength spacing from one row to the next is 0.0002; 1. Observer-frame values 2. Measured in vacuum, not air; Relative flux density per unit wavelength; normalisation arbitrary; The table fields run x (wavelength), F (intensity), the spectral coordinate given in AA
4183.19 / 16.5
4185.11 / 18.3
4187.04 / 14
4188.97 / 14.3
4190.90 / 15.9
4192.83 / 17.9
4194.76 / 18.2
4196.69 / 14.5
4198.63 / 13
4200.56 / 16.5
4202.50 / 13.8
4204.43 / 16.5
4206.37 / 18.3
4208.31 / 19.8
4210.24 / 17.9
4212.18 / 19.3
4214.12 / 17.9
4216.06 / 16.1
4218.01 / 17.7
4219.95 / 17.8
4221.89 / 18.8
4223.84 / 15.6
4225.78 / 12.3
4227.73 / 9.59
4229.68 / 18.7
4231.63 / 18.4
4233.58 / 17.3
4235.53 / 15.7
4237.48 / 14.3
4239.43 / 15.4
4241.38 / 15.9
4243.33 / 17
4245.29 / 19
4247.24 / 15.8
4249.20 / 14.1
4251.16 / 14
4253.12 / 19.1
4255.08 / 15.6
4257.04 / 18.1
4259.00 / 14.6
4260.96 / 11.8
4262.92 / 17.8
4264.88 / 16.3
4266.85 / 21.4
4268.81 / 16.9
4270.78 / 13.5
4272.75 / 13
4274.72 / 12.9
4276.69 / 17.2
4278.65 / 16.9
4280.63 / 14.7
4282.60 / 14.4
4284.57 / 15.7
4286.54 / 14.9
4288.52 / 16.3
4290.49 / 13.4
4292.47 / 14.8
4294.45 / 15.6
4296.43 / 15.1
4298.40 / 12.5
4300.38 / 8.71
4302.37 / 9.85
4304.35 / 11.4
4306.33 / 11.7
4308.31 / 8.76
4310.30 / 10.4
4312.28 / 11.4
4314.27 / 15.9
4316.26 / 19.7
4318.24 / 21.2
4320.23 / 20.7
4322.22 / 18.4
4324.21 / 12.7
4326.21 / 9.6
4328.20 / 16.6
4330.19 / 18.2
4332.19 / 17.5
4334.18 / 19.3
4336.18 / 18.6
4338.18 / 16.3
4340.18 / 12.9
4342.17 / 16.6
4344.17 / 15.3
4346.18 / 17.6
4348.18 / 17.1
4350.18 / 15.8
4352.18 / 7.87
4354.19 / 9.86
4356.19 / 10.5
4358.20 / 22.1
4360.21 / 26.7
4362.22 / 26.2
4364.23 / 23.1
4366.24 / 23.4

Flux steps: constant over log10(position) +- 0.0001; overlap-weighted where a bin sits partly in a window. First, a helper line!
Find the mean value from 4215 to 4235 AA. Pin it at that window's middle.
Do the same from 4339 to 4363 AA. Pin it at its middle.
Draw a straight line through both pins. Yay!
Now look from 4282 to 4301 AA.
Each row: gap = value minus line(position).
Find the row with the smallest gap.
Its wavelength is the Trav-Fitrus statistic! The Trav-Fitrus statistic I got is 4300.38 AA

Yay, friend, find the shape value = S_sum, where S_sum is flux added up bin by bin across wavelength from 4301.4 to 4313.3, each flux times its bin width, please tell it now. 126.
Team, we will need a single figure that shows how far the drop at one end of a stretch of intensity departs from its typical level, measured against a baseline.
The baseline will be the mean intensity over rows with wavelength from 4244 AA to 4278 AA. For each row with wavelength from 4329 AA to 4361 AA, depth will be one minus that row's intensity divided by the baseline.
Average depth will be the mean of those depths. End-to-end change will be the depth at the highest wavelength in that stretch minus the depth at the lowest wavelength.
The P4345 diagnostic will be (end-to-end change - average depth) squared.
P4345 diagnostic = 0.26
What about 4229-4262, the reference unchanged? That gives 0.20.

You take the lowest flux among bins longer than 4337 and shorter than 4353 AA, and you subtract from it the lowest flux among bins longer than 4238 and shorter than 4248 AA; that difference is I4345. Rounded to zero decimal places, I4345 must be -8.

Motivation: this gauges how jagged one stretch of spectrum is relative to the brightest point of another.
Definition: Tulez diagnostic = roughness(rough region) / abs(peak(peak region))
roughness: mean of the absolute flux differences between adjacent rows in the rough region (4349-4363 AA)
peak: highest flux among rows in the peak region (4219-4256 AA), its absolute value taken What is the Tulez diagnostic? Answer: 0.24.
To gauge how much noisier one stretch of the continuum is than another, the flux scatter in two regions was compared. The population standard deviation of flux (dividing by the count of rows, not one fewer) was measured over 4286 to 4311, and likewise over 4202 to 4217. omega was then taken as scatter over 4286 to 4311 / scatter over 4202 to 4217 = 1.4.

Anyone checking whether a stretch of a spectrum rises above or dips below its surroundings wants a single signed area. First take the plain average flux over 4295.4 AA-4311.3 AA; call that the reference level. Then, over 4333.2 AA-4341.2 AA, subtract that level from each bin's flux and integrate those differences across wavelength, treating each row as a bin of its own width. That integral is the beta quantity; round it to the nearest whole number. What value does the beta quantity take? 46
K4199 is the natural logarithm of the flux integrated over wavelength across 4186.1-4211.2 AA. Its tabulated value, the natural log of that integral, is 6.01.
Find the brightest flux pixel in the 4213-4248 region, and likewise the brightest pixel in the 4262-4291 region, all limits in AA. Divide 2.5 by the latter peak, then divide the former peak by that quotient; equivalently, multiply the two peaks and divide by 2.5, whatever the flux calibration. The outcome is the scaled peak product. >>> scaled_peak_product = 163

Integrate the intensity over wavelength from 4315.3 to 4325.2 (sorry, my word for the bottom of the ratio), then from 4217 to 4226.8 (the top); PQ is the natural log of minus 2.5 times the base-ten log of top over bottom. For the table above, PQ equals -1.9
